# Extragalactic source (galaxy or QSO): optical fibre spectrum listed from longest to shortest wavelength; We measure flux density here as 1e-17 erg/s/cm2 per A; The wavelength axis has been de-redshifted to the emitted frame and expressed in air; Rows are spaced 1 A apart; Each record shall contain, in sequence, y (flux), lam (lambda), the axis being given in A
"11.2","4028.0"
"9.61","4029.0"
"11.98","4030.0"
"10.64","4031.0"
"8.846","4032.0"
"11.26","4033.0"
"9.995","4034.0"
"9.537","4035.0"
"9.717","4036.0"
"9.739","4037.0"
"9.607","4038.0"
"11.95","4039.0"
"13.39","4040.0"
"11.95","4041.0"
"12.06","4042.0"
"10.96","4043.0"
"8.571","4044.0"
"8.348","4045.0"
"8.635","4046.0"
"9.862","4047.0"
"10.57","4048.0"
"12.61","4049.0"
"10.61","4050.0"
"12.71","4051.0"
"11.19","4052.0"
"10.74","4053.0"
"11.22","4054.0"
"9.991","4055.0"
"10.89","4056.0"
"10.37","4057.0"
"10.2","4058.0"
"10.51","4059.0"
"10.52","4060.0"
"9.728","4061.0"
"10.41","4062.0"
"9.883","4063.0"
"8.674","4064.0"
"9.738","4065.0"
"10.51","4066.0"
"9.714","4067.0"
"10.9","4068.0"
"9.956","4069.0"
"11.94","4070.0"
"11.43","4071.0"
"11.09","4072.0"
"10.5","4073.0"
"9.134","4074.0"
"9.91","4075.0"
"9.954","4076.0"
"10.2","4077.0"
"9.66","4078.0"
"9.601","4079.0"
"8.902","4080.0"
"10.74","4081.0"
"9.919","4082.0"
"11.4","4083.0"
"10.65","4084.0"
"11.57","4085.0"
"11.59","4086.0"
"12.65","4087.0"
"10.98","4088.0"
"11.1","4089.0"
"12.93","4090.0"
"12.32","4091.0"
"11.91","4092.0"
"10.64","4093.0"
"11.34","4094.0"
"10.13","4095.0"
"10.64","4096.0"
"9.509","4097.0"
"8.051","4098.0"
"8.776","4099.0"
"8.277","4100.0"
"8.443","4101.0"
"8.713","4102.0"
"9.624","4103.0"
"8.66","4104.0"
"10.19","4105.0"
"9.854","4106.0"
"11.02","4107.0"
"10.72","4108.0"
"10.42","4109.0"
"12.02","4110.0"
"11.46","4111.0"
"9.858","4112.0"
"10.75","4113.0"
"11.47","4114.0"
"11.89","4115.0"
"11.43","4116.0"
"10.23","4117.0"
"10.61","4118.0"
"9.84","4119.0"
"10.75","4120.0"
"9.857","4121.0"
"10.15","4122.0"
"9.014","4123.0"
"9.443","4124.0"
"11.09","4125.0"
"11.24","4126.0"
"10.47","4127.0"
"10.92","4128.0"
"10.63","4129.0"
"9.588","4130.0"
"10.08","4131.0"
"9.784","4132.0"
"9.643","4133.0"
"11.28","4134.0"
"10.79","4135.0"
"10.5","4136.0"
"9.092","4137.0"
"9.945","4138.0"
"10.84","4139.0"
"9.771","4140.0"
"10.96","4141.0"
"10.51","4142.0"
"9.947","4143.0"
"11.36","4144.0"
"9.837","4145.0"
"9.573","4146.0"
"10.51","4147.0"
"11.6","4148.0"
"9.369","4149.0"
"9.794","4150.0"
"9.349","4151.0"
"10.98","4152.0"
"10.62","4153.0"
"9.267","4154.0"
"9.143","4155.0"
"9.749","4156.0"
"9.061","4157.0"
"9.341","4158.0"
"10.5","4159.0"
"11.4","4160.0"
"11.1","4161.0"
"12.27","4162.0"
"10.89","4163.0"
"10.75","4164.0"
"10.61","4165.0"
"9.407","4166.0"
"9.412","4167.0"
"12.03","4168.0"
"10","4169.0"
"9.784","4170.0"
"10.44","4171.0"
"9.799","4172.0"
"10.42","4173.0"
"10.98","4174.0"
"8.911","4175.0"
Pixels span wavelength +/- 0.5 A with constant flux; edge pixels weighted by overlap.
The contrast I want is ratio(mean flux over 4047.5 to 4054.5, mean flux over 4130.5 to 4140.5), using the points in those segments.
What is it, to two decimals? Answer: 1.12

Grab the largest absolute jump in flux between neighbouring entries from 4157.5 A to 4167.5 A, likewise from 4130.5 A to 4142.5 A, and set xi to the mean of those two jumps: 1.51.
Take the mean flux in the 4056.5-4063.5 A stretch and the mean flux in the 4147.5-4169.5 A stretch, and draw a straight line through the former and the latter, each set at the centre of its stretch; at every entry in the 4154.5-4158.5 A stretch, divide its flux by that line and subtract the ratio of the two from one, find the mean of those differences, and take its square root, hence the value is 0.308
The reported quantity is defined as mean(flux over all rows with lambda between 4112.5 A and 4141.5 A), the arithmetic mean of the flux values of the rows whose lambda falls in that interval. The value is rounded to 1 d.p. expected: 10.4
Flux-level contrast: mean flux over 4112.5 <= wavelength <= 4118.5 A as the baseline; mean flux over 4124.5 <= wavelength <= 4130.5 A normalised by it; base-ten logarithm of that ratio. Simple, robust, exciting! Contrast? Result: -0.02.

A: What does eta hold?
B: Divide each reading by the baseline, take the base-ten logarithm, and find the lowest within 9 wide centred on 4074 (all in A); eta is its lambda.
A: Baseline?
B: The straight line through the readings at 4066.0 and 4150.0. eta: 4074.0 A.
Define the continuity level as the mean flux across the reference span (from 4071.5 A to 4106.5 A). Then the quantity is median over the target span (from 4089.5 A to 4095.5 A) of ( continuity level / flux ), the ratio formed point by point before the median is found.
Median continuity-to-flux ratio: 0.88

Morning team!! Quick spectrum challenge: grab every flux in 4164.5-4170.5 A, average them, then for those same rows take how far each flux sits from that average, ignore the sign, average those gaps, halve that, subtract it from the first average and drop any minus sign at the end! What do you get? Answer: 9.8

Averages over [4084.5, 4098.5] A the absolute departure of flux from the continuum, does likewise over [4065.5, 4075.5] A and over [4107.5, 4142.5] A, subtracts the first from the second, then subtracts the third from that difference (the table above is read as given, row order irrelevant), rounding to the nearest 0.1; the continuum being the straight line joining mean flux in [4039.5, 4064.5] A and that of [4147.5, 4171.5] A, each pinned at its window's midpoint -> -1.1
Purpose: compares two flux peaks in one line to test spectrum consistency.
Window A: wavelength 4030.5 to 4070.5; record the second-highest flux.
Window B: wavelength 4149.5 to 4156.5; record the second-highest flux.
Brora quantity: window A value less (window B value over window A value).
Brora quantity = 11.9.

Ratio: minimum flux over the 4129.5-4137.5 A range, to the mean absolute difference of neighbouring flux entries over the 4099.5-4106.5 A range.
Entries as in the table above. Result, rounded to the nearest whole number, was 13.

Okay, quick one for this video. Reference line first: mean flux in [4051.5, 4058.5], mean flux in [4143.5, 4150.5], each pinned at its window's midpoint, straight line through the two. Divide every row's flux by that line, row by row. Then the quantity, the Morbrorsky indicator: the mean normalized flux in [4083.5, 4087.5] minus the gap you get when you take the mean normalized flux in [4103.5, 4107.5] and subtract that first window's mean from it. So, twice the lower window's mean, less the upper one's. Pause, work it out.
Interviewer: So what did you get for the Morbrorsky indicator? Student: 1.26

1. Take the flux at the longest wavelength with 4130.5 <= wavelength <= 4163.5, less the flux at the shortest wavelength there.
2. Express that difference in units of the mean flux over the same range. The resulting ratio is 0.08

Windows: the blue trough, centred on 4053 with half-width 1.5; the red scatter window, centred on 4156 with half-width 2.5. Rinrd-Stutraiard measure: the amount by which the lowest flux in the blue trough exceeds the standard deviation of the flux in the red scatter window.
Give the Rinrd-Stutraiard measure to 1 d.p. 10.5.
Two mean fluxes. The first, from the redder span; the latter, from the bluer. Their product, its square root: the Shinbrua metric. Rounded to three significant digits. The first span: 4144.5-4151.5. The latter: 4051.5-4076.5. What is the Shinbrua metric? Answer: 10.2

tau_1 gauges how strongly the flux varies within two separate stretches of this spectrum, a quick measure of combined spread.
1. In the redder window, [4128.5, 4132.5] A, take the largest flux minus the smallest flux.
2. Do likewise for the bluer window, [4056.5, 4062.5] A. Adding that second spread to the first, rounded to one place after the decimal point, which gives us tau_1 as 1.8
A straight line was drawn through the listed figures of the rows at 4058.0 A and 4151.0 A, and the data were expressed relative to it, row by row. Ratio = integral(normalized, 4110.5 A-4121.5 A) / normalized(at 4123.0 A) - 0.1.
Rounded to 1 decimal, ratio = 12.9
